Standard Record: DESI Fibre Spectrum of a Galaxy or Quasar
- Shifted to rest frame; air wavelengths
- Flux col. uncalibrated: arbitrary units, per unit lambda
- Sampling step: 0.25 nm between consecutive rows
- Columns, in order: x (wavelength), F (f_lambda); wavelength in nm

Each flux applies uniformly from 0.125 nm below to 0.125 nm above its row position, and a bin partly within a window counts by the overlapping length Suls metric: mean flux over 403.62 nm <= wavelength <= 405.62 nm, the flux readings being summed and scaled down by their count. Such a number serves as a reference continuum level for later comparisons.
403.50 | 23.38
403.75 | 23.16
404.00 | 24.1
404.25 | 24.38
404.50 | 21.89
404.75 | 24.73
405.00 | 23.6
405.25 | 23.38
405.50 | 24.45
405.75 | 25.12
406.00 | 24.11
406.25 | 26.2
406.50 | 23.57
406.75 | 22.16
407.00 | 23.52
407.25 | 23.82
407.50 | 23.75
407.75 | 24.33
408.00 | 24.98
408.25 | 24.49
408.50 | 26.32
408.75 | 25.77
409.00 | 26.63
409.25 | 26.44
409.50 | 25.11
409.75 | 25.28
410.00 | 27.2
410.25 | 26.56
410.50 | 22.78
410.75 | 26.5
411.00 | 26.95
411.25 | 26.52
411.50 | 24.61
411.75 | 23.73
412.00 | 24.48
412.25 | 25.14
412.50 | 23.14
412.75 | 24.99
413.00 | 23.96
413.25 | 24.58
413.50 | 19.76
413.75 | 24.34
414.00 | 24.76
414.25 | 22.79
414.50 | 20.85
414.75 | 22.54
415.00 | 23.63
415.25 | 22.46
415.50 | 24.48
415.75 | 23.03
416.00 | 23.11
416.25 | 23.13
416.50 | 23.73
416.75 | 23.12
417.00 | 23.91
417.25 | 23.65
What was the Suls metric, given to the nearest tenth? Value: 23.7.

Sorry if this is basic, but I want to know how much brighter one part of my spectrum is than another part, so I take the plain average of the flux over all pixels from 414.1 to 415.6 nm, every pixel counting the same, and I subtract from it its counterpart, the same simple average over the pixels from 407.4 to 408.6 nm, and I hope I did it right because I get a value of -2.0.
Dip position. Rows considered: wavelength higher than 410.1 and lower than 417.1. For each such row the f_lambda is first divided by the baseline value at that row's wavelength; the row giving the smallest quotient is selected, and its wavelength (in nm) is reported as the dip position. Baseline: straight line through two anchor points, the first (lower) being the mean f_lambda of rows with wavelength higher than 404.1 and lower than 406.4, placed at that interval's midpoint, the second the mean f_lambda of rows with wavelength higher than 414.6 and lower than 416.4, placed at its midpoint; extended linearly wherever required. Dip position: 413.50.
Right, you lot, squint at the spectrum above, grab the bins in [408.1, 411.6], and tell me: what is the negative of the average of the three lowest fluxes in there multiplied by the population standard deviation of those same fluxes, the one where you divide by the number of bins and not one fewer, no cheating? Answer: -28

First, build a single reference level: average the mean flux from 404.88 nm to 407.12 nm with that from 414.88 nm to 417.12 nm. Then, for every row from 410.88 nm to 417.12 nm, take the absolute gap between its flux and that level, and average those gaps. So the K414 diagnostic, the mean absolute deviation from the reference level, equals 1.10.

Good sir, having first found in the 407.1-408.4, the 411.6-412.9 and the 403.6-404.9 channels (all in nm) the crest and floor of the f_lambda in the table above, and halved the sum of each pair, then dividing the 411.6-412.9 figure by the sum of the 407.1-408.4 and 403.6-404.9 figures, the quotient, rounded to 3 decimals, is 0.506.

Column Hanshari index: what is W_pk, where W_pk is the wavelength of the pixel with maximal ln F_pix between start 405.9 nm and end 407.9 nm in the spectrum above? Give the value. 406.25 nm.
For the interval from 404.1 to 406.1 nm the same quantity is 405.75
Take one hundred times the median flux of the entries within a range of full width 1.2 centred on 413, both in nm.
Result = 2396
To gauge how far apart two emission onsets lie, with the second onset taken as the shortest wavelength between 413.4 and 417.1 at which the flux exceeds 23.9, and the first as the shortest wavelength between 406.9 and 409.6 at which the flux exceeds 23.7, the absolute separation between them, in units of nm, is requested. 6.50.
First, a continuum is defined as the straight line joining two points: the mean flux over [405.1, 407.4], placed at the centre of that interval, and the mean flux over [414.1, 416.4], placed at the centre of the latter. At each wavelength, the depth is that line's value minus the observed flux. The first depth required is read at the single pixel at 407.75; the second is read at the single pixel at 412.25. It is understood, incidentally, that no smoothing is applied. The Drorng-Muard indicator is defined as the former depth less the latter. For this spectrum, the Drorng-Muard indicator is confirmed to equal 1.4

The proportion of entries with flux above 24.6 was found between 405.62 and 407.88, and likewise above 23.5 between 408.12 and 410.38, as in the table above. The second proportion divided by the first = 4.5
